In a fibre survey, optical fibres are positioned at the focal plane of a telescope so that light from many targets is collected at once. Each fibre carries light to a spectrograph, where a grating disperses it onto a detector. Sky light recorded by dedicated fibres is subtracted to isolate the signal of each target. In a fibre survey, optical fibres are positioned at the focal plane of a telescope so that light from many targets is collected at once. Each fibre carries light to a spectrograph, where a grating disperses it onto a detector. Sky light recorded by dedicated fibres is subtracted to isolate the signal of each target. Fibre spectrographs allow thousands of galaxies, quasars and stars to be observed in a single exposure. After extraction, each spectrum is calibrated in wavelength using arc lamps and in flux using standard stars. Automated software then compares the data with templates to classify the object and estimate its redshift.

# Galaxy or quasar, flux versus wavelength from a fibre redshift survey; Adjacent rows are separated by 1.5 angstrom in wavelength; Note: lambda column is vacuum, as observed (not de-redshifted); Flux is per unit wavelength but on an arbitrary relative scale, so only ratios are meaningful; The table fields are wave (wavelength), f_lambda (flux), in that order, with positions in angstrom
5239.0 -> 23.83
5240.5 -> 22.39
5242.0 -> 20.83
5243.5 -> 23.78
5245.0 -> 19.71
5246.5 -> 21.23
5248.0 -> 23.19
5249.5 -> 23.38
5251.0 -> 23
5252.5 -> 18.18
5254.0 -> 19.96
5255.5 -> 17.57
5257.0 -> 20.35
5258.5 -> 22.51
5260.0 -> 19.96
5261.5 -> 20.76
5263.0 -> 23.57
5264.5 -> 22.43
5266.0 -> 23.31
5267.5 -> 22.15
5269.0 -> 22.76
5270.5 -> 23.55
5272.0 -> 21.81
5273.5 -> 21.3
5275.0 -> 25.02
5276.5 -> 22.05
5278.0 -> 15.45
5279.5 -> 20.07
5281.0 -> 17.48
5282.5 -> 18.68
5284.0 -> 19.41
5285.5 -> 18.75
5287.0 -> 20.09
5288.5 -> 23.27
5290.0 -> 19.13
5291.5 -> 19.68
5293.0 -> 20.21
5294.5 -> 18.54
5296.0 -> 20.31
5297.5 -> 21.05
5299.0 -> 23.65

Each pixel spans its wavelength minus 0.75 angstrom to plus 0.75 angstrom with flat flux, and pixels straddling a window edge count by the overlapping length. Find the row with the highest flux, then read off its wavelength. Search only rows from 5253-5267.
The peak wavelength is 5263.0 angstrom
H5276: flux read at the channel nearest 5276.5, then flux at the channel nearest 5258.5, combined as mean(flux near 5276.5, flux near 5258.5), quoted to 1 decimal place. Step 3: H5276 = 22.3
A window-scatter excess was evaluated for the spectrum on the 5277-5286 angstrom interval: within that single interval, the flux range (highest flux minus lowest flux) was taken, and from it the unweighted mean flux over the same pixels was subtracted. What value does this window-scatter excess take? -14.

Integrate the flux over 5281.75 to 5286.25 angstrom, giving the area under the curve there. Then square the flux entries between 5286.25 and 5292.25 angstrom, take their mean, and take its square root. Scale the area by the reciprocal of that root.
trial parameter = 4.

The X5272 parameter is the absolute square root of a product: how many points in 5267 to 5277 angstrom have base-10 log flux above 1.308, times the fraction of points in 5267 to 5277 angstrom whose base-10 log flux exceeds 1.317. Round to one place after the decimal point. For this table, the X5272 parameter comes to 2.6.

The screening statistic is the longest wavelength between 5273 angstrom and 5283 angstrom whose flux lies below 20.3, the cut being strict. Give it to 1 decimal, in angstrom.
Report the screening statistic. 5282.5 angstrom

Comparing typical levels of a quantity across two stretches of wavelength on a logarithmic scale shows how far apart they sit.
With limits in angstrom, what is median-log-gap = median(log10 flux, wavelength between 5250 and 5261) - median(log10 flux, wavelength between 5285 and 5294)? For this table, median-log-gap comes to 0.00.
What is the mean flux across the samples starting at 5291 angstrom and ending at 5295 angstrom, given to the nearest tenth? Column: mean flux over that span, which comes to 19.5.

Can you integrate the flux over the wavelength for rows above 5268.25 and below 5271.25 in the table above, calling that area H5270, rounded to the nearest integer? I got 69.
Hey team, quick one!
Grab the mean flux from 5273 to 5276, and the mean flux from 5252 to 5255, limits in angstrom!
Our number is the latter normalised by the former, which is 0.82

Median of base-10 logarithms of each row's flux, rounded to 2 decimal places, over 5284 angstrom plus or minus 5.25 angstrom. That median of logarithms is 1.29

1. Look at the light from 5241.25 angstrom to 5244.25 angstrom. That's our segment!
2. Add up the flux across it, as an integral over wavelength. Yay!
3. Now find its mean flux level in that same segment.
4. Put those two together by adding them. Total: 89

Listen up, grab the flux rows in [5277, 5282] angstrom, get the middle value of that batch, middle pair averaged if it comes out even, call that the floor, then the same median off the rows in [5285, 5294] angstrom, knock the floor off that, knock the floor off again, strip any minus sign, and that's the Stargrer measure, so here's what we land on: 15.1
